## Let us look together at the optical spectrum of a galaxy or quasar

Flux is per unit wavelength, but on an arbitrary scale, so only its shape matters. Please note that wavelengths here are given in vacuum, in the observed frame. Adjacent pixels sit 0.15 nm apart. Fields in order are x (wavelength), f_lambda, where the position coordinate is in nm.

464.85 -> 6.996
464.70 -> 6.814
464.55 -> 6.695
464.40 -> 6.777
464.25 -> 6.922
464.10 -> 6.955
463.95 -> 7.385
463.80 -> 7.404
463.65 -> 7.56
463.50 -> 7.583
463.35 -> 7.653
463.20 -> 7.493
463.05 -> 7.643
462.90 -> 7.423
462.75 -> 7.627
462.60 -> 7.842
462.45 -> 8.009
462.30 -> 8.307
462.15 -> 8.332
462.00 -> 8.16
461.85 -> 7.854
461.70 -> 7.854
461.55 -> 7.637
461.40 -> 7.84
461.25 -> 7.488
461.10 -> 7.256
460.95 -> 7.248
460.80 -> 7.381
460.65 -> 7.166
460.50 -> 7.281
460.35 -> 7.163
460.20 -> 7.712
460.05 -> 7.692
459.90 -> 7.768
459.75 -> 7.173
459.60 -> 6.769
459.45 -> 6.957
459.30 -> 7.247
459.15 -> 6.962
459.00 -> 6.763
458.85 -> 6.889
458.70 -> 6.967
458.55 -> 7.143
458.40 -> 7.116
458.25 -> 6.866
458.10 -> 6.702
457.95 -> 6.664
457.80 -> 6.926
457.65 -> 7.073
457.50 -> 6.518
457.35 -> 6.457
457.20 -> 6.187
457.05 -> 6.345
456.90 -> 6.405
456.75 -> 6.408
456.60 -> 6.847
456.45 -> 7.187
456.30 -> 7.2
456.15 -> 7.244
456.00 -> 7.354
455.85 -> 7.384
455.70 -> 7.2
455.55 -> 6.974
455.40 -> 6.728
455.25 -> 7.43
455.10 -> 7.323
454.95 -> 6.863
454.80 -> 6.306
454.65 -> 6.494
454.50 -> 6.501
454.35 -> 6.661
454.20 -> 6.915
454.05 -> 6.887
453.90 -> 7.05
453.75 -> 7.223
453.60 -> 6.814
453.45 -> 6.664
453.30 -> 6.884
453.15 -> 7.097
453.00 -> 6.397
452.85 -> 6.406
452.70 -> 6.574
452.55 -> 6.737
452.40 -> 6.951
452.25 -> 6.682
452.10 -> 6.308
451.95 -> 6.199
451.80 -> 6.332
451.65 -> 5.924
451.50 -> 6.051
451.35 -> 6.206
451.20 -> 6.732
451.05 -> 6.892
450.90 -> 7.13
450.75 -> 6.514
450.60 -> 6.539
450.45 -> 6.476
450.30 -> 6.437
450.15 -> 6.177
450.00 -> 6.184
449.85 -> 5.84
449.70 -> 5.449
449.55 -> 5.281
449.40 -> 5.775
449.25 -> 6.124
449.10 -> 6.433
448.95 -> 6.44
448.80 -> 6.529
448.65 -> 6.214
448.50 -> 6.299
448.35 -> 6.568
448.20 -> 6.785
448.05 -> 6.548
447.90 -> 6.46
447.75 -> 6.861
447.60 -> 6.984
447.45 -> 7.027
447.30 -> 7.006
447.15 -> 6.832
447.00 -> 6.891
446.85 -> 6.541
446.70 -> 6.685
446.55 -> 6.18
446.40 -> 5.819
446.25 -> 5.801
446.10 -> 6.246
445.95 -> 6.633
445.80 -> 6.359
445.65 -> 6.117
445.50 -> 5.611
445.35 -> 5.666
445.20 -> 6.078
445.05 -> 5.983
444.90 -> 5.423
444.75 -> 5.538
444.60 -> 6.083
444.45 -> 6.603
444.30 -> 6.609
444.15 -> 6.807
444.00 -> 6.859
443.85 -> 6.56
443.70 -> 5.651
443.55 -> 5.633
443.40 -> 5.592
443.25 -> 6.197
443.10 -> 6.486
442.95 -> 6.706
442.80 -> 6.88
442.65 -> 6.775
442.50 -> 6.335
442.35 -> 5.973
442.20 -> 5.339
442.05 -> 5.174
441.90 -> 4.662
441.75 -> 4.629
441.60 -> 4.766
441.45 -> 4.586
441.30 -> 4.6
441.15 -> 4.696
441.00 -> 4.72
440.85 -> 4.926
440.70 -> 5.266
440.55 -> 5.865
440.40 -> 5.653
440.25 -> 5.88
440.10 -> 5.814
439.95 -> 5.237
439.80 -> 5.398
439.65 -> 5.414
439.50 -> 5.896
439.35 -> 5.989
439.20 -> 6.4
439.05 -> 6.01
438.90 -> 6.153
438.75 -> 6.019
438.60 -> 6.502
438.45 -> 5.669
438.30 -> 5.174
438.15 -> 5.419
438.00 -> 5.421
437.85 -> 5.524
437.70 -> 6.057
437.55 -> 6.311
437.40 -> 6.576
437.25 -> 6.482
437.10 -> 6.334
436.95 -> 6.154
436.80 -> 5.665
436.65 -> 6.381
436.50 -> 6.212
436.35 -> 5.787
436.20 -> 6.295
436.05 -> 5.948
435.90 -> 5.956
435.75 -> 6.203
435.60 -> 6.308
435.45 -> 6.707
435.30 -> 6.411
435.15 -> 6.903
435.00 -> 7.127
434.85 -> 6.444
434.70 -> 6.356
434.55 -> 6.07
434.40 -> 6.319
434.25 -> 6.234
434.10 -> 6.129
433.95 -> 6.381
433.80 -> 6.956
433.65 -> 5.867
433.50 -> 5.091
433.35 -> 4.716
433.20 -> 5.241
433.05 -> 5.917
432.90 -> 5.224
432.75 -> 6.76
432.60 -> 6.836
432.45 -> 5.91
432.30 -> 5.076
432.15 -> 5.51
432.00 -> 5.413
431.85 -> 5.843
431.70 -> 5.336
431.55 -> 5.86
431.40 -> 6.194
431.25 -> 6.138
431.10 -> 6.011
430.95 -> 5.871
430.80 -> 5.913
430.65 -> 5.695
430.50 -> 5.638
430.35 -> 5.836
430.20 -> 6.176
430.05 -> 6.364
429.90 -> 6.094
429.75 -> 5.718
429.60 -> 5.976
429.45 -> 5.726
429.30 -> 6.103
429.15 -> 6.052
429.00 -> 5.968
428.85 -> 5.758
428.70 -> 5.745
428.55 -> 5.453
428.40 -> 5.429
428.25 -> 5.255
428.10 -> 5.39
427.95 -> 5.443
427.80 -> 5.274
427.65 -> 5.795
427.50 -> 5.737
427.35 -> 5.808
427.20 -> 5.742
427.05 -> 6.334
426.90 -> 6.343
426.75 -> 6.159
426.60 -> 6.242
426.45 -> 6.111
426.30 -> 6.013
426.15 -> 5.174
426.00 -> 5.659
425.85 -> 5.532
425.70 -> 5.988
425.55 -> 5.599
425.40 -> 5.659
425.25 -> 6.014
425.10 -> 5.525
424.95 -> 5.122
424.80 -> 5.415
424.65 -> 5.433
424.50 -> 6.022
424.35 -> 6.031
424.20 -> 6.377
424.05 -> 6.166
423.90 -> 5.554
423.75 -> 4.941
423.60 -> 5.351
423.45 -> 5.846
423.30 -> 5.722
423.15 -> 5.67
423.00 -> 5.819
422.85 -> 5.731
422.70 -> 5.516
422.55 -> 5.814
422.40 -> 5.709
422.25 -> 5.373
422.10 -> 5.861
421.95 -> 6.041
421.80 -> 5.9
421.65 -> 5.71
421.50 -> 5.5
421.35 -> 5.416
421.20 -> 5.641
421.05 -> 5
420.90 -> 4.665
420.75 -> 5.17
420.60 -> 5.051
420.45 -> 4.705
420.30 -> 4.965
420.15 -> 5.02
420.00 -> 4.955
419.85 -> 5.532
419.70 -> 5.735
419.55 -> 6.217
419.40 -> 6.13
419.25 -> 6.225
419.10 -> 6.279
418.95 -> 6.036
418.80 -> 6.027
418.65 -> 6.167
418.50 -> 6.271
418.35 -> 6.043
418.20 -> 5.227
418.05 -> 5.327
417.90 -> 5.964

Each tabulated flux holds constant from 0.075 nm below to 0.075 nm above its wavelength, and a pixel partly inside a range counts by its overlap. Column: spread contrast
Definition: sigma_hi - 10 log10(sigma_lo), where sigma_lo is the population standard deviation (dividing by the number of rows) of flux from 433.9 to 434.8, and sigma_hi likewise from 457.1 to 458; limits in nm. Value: 10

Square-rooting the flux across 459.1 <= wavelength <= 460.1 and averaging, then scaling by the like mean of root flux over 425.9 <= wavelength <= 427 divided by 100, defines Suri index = 0.066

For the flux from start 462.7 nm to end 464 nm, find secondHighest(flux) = 7.643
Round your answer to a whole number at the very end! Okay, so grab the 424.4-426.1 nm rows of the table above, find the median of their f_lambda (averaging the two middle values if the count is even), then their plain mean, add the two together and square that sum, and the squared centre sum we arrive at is 126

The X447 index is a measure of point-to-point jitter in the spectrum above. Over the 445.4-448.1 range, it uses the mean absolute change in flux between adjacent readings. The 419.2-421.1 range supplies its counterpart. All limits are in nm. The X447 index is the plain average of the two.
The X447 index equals 0.25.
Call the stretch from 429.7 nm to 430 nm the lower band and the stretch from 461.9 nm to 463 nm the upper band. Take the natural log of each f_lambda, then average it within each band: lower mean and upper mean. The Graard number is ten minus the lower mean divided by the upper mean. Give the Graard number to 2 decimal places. 9.14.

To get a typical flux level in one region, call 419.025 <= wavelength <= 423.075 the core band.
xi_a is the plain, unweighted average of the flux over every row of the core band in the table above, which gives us 5.5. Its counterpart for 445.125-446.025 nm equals 6.1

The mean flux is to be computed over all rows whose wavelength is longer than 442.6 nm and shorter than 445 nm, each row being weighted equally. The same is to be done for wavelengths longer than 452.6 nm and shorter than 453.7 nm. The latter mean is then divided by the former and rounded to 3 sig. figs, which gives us 1.07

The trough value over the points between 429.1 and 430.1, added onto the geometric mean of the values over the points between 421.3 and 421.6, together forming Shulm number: 11.2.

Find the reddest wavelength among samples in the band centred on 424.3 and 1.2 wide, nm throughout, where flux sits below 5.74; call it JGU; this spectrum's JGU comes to 424.80 nm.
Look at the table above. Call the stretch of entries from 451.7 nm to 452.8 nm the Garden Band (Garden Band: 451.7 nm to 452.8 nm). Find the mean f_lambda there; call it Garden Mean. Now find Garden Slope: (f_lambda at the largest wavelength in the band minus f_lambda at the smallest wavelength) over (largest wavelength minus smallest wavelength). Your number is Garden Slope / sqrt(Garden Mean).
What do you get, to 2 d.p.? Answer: 0.11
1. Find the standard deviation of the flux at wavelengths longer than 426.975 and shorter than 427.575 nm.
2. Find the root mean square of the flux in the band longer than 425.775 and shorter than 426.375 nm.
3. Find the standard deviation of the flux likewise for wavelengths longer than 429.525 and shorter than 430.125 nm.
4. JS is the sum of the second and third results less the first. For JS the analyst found 5.6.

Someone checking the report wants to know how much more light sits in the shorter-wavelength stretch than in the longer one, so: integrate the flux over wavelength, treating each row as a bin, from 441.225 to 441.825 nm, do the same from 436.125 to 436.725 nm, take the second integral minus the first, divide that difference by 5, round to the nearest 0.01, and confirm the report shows 0.18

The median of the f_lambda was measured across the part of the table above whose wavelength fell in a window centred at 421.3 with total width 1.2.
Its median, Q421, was 5.5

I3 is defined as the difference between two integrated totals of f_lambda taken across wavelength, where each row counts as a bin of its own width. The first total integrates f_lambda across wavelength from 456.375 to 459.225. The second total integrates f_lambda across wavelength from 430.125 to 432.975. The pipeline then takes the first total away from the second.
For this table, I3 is -2.6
